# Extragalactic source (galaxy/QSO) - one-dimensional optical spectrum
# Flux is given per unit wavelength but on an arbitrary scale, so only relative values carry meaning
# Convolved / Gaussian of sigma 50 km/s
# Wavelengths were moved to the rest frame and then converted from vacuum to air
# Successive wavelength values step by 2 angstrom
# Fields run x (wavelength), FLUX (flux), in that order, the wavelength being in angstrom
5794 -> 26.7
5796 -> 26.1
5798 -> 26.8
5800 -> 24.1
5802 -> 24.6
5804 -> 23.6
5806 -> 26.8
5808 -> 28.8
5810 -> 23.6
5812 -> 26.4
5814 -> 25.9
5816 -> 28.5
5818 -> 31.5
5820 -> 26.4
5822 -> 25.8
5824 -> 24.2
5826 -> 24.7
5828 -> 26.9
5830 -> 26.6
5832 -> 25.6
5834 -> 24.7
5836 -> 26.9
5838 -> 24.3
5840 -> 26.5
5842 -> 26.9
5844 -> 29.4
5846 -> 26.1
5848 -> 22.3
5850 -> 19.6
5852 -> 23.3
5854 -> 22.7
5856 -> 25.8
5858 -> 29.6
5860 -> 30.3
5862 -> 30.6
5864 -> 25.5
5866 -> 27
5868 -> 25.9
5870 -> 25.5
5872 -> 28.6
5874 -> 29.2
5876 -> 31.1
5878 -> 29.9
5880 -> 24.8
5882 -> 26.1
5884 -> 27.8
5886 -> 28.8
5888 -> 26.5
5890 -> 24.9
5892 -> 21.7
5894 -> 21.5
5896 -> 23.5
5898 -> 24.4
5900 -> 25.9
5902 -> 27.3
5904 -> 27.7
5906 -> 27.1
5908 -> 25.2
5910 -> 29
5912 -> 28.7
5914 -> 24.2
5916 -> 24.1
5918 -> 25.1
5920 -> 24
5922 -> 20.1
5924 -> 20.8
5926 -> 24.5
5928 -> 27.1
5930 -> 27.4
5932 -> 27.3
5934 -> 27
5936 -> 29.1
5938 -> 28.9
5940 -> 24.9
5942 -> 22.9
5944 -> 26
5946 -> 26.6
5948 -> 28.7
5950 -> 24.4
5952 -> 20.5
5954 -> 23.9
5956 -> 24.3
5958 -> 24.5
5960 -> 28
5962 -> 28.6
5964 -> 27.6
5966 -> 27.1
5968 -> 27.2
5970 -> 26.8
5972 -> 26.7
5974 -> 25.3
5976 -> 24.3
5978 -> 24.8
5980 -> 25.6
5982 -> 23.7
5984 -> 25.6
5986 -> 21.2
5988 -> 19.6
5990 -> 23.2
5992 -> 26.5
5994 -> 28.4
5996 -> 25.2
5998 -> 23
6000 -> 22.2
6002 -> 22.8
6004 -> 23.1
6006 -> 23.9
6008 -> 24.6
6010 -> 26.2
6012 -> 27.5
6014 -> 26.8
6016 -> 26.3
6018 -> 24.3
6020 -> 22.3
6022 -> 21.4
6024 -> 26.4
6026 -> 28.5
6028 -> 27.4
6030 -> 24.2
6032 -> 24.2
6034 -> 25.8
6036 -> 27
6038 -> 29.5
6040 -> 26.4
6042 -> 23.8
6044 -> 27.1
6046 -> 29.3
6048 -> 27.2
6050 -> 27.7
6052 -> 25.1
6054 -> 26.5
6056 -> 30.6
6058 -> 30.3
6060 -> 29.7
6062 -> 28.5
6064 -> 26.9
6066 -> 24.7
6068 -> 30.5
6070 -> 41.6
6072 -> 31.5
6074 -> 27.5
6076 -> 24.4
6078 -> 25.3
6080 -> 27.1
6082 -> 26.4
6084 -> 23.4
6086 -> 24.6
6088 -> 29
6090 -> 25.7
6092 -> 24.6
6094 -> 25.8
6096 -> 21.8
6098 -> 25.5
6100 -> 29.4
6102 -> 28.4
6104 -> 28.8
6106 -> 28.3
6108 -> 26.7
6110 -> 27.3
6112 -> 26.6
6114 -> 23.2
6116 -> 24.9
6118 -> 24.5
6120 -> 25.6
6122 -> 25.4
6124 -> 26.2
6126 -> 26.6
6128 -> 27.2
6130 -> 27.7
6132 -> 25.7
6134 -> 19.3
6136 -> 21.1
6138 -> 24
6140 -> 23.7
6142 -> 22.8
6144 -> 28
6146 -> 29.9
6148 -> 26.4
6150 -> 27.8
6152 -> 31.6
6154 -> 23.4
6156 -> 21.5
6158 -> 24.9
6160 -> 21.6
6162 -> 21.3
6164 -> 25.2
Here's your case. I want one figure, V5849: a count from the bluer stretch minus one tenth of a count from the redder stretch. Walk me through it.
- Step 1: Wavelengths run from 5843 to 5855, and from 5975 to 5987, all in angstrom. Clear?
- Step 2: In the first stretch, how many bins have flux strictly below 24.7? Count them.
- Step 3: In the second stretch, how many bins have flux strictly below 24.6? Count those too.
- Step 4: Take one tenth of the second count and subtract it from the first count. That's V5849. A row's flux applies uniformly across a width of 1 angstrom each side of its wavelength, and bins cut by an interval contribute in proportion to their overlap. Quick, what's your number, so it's 3.7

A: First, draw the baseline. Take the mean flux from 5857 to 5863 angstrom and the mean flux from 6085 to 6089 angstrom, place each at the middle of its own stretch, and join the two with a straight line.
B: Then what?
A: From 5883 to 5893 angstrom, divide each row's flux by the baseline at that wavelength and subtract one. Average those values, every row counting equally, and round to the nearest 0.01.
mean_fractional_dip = -0.13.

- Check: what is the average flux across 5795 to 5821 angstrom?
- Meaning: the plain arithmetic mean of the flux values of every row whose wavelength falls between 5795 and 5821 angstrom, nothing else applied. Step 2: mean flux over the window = 26.39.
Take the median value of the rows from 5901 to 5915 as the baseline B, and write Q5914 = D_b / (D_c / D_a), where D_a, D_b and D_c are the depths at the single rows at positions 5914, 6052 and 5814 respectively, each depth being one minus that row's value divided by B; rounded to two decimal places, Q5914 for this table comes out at 0.18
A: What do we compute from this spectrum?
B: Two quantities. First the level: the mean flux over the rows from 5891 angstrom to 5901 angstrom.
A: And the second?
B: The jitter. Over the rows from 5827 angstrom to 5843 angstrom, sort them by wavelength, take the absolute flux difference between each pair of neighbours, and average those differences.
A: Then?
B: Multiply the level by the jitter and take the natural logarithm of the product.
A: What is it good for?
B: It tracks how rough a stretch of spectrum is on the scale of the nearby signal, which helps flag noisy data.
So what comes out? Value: 3.5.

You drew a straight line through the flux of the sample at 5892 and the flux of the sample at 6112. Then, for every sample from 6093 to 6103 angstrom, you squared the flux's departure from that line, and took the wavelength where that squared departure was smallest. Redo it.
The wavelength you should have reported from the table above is 6094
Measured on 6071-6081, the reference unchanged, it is 6078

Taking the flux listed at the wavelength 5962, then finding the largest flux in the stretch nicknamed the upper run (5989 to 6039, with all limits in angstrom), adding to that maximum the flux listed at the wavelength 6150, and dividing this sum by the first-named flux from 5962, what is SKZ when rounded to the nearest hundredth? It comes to 2.00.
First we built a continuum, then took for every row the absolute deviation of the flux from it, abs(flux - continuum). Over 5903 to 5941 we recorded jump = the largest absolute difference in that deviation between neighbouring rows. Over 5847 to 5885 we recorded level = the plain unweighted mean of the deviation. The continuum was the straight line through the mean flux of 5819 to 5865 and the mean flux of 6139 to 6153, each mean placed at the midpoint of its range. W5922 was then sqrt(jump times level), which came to 3.16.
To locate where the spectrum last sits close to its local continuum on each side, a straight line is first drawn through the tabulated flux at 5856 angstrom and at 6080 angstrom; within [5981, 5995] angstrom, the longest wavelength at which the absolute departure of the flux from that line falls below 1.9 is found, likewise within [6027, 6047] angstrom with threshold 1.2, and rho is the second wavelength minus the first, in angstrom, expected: 50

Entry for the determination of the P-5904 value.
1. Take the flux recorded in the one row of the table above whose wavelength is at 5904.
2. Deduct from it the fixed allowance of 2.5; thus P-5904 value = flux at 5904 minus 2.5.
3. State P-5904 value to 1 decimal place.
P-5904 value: 25.2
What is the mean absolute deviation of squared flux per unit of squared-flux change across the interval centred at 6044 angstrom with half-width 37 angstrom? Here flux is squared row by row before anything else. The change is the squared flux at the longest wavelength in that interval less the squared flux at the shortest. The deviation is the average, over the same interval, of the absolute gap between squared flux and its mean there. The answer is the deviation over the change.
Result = 1.0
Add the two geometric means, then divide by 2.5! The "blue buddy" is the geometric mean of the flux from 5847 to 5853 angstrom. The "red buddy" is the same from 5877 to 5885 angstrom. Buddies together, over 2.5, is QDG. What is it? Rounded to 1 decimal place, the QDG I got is 19.5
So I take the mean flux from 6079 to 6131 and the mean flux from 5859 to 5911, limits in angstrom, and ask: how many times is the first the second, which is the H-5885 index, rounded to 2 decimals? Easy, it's 0.98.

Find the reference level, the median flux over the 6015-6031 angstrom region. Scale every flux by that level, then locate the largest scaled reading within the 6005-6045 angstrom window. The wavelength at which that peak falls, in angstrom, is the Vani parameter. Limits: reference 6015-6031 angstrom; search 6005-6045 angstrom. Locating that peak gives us 6038 angstrom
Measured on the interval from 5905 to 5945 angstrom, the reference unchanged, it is 5936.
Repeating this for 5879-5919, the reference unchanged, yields 5910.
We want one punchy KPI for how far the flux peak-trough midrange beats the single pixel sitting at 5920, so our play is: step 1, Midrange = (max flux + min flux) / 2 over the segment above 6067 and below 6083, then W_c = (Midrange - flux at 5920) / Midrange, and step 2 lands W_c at 0.27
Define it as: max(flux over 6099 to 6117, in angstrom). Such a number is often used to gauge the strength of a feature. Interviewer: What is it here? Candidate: 29.4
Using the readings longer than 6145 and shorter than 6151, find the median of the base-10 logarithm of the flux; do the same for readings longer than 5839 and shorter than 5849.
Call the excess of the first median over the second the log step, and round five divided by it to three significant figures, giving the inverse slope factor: 240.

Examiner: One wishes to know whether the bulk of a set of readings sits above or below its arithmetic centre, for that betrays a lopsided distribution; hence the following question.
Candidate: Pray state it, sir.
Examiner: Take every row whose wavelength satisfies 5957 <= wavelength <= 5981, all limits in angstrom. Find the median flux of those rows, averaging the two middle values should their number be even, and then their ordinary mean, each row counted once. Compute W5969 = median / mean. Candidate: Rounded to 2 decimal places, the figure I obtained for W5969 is 1.01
